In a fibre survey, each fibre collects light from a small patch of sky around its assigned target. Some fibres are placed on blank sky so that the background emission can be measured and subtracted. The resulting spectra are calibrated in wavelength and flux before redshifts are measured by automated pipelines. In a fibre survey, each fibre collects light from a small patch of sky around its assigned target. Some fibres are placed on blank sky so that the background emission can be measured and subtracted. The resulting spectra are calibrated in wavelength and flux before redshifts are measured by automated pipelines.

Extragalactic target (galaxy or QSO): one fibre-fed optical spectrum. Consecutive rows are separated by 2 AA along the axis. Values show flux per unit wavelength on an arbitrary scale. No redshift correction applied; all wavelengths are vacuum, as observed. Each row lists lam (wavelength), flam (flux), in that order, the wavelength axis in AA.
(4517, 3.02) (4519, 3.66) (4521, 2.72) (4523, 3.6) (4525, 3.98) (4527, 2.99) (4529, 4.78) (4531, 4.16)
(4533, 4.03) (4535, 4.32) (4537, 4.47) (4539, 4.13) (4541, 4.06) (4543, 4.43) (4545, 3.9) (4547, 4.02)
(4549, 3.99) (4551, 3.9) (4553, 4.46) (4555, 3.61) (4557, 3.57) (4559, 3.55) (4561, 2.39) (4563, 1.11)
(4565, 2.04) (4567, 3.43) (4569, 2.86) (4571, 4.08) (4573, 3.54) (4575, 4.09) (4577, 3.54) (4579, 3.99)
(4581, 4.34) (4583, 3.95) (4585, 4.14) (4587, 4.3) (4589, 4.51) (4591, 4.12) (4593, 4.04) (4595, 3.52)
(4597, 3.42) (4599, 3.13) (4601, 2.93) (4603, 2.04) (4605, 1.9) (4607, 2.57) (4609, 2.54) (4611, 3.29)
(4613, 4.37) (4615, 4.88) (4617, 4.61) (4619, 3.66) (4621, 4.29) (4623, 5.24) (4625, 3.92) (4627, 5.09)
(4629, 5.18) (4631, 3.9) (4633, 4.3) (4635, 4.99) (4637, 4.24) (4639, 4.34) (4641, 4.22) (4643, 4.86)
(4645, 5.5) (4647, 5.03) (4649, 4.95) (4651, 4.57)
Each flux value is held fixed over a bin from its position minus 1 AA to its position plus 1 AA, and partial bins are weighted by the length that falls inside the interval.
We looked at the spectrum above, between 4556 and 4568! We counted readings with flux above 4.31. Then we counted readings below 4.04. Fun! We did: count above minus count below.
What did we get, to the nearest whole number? -6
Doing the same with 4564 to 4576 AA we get -4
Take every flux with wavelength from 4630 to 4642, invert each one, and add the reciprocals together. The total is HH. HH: 1.4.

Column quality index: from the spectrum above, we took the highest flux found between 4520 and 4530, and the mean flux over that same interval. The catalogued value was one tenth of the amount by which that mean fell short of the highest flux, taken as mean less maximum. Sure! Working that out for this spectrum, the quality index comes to -0.12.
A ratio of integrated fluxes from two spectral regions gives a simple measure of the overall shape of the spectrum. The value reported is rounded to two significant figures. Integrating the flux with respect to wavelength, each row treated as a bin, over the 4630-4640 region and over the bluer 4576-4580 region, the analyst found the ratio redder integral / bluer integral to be 2.9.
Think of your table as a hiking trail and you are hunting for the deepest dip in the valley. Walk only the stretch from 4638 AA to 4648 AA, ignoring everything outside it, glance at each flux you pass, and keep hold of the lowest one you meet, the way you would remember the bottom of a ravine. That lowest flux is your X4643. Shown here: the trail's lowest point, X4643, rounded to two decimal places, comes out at 4.22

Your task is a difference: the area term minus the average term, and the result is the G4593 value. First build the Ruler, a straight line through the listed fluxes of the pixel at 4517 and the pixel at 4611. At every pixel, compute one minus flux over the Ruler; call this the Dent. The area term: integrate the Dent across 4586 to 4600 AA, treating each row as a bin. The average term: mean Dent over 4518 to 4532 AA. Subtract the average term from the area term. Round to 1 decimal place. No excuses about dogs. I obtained -2.5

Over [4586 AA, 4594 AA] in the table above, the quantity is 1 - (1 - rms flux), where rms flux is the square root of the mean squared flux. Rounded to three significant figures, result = 4.25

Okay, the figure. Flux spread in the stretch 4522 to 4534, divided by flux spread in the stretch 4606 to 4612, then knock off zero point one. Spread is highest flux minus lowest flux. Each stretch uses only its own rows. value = 2.3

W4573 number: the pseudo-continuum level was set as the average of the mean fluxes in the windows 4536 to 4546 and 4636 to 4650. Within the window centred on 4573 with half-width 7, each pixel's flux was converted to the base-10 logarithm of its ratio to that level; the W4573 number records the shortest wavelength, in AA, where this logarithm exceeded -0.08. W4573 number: 4571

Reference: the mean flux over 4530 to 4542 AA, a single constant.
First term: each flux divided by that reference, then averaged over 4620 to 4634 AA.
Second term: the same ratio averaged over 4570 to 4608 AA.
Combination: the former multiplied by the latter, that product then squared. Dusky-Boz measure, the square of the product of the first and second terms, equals 0.86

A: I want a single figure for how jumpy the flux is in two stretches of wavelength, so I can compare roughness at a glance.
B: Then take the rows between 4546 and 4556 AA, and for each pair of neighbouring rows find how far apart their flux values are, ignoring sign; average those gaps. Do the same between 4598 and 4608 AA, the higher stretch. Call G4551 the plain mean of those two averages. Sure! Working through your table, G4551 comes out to 0.43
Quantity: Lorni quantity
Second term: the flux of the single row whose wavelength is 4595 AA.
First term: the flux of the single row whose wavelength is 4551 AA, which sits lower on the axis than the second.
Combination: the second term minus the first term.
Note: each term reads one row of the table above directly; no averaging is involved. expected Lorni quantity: -0.4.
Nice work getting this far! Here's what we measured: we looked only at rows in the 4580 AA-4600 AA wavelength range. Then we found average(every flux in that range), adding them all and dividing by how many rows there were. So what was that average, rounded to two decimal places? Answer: 3.95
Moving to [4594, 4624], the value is 3.49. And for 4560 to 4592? 3.53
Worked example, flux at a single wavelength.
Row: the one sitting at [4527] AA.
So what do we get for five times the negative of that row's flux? -15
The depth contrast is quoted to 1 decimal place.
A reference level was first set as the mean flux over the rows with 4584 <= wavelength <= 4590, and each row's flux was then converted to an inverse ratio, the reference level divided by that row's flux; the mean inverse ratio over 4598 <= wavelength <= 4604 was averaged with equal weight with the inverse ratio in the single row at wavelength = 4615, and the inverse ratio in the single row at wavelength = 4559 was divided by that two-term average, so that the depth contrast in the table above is 1.0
